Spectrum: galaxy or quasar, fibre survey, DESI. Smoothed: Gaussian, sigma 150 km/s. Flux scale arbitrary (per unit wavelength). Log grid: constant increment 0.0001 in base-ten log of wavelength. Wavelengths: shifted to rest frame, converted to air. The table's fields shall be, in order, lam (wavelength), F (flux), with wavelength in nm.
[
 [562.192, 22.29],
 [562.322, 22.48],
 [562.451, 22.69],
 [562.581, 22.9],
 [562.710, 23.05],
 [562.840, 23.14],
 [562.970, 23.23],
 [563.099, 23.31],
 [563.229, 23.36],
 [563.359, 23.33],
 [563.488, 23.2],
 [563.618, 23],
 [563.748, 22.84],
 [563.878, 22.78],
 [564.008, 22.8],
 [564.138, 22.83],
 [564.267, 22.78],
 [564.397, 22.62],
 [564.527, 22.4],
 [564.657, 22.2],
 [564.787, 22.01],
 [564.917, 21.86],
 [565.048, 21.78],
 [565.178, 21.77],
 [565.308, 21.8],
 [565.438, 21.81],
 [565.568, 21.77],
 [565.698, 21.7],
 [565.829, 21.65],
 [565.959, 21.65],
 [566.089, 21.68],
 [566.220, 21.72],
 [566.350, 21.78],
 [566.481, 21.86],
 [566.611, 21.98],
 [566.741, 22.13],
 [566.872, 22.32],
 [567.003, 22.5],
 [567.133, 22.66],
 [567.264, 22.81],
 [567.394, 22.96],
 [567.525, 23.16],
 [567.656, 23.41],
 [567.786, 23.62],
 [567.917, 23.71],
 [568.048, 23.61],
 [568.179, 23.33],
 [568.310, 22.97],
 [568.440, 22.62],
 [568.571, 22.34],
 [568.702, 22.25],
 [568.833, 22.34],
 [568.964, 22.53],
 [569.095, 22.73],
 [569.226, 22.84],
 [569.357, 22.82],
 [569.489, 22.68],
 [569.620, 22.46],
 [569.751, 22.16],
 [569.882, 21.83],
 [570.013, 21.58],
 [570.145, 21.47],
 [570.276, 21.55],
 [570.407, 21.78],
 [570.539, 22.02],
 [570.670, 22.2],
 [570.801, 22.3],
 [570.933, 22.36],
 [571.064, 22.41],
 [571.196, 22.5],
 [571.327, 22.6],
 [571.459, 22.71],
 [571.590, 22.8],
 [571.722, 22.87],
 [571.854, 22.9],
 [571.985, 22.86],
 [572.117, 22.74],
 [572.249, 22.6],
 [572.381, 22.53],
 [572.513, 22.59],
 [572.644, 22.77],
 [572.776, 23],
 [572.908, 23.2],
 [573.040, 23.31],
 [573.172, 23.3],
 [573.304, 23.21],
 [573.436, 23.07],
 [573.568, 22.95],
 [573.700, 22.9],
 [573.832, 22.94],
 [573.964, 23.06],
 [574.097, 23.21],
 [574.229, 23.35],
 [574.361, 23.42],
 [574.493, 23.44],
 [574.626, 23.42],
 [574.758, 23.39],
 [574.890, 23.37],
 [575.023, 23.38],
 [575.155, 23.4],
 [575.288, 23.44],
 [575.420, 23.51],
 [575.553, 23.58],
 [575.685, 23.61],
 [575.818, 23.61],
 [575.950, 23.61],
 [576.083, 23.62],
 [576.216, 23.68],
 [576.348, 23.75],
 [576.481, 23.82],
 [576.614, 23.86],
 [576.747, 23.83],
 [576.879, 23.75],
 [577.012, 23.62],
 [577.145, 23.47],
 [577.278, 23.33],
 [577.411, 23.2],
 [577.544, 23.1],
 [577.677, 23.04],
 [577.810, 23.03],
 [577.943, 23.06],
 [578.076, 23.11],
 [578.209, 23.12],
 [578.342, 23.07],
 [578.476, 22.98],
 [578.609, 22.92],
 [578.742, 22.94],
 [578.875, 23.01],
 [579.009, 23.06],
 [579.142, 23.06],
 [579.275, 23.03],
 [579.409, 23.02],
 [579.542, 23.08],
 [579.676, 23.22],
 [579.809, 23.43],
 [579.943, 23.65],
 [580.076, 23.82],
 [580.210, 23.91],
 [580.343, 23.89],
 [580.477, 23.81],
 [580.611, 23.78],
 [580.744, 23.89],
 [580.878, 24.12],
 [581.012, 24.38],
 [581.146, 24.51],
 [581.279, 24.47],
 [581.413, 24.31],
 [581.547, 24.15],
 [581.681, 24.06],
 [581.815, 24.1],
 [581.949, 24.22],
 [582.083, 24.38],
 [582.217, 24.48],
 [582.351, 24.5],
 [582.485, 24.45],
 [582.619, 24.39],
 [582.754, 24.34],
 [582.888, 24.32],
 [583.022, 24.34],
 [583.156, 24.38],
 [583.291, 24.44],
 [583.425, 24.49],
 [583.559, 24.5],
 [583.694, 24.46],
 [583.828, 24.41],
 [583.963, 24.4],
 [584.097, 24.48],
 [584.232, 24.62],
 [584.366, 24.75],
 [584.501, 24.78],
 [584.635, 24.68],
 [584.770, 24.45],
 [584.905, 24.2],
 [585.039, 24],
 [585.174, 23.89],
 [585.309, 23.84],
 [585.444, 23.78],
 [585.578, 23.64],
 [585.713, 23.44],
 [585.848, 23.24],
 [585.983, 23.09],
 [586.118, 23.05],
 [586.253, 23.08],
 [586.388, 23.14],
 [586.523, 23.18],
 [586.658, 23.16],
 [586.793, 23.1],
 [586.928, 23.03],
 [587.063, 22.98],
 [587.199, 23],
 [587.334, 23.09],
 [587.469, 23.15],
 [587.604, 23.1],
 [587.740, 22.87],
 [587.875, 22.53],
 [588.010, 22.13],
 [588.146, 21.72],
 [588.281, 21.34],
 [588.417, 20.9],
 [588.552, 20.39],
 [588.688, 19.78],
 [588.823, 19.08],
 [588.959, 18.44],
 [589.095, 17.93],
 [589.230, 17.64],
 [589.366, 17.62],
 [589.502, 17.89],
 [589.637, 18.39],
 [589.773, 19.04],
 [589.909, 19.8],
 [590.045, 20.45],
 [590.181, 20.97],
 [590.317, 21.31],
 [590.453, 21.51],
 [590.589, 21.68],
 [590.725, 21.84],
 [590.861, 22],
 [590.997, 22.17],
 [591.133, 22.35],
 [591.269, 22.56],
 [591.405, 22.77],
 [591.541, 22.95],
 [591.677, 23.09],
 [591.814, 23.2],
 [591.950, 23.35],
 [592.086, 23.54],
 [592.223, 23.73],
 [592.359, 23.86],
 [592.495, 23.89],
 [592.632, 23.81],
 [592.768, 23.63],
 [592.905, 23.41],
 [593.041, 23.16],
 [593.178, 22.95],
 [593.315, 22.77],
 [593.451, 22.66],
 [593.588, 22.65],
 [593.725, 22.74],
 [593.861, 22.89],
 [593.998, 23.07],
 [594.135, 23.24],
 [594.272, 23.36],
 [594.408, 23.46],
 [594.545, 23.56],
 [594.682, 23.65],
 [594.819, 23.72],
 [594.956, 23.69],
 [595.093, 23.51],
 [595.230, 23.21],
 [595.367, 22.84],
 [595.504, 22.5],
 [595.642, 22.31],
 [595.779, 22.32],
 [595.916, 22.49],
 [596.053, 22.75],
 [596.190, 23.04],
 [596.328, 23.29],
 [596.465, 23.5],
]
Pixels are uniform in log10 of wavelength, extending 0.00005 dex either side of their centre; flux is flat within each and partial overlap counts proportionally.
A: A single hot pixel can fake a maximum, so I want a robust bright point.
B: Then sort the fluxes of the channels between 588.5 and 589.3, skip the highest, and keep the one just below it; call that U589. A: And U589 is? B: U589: 19.78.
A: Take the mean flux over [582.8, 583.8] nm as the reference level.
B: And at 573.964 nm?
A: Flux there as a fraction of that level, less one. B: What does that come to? -0.056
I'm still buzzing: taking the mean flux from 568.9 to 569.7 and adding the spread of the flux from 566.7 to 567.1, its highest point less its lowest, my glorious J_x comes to 23.0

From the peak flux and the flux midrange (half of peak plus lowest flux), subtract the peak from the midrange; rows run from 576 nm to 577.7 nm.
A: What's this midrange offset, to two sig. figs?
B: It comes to -0.41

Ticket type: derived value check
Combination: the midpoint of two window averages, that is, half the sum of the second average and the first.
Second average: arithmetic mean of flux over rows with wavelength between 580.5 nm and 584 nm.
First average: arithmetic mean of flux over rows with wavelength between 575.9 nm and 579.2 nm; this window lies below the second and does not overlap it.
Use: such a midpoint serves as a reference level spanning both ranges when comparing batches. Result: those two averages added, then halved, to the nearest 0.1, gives 23.8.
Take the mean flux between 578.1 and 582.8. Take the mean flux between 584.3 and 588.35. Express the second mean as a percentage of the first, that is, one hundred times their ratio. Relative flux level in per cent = 98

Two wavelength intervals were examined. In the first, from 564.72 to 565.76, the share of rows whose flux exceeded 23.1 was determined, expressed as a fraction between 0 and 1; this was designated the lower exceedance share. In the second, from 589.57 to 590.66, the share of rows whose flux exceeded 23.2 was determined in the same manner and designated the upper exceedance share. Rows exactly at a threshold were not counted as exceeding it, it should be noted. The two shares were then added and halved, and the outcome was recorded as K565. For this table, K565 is 0.00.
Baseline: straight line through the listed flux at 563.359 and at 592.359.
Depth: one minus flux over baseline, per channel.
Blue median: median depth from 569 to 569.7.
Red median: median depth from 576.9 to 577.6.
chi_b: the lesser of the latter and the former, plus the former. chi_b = 0.041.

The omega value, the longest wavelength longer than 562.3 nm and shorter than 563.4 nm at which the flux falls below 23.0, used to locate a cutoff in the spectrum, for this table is 562.581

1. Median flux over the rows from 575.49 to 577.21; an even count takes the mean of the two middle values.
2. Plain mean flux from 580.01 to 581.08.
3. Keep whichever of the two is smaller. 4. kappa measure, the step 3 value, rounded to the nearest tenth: 23.6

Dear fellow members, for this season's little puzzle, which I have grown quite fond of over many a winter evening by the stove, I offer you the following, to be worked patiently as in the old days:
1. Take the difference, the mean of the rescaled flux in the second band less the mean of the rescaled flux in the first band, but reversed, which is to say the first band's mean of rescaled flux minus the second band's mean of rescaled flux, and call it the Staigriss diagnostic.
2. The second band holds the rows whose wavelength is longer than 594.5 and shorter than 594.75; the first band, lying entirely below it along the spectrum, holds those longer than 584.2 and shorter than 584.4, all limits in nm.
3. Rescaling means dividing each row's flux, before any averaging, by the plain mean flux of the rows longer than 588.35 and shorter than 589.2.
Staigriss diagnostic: 0.06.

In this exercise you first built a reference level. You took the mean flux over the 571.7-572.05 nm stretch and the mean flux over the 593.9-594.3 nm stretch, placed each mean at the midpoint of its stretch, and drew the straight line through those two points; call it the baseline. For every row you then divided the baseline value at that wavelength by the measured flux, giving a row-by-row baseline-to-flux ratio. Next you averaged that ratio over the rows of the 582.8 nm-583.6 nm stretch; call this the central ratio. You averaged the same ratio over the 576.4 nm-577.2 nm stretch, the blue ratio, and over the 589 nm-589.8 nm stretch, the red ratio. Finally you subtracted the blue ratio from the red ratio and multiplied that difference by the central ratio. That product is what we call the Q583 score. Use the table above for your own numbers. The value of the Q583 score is 0.30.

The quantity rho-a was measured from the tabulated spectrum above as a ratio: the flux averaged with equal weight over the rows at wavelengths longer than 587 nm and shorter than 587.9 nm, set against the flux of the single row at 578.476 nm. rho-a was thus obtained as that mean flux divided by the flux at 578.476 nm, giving 1.00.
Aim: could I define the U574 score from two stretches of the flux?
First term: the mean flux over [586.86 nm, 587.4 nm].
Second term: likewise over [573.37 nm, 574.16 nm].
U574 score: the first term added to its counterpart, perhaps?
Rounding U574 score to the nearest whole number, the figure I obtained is 46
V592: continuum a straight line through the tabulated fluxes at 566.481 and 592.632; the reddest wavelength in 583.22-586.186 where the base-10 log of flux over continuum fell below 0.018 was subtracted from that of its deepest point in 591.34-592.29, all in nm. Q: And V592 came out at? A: 5.29 nm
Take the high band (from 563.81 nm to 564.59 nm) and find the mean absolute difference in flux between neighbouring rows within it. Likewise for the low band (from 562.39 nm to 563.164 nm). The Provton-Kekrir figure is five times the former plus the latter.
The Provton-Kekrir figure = 0.6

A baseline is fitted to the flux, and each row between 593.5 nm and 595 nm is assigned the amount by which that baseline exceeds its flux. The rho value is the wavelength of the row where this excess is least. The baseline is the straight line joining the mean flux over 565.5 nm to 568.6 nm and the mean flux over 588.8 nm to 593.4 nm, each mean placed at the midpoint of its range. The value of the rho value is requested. 594.819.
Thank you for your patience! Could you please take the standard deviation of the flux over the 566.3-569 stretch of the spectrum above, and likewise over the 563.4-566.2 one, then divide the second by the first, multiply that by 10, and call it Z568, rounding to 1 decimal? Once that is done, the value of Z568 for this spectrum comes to 9.1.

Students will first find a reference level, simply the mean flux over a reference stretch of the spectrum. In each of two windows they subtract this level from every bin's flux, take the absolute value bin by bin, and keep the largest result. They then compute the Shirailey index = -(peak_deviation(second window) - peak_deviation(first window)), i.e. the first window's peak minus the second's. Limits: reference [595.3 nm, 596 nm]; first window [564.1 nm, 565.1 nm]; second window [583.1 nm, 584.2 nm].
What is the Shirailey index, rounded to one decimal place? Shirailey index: -1.3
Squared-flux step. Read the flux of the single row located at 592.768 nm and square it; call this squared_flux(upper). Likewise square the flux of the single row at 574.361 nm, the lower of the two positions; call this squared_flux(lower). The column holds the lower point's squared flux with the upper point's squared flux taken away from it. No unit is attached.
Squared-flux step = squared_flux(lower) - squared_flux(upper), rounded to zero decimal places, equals -10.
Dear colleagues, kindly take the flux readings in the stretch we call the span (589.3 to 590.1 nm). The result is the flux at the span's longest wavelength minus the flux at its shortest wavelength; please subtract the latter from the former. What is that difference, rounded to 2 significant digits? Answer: 2.8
